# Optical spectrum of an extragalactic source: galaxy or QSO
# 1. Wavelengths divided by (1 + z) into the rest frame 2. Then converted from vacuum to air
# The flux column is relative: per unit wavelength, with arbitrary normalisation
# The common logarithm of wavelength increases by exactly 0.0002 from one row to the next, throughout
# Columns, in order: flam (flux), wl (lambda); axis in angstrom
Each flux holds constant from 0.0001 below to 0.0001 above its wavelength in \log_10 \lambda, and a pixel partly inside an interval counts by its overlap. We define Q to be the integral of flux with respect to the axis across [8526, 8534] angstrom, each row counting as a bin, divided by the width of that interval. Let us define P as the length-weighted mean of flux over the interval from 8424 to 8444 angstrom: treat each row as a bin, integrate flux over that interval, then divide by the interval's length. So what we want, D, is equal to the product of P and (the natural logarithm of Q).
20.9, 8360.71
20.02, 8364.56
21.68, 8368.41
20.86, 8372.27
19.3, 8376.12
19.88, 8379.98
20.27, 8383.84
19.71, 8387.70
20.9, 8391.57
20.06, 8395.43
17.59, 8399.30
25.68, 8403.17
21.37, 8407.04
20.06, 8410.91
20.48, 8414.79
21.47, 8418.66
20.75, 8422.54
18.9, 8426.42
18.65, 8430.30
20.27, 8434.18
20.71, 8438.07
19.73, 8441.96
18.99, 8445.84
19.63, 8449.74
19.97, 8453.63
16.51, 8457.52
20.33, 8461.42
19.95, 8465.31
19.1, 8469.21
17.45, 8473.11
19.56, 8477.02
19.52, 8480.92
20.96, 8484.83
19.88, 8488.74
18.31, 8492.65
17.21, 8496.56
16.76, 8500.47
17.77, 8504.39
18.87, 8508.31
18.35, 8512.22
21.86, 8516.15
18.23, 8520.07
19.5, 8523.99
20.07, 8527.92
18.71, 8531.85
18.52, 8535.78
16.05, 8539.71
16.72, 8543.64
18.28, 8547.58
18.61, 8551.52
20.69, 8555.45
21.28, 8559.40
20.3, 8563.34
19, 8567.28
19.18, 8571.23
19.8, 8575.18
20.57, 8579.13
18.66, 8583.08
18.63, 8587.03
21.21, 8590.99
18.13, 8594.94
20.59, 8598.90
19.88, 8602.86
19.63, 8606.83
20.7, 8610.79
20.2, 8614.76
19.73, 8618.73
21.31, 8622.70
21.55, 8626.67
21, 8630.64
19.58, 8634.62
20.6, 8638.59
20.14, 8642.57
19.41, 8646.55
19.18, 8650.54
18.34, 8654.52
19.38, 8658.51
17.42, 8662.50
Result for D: 58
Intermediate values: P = 19.7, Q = 19.4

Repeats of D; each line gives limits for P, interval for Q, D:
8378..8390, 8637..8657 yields 59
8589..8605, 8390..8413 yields 61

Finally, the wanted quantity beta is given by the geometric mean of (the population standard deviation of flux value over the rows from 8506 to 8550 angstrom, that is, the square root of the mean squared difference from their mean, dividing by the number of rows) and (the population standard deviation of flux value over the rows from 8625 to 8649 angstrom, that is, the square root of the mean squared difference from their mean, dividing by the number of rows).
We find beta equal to 1.06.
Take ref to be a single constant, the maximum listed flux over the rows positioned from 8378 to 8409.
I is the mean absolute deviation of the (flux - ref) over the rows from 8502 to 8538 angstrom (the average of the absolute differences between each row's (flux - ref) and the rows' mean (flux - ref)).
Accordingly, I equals 0.92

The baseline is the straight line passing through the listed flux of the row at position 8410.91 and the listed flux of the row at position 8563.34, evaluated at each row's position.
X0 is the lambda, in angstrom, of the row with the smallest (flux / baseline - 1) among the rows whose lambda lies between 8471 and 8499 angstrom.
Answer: 8496.56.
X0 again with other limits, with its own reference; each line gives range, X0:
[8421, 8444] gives 8430.30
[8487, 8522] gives 8500.47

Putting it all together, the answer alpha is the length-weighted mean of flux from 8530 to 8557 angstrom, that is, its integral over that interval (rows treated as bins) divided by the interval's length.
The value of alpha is 18.2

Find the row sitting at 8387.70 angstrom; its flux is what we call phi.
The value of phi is 19.71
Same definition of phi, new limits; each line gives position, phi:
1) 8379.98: 19.88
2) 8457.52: 16.51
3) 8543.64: 16.72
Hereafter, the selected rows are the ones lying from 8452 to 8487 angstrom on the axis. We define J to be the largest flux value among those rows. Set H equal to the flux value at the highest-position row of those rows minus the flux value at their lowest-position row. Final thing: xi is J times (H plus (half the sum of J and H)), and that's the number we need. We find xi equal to 251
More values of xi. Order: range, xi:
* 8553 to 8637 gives 196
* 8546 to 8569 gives 249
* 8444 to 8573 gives 245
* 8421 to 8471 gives 164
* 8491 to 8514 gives 179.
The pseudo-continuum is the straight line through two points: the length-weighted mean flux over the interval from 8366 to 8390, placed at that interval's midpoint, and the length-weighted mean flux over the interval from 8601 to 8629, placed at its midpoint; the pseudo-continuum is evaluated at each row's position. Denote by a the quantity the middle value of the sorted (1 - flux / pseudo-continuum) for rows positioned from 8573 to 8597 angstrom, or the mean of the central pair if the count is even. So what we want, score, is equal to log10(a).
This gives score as -1.24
